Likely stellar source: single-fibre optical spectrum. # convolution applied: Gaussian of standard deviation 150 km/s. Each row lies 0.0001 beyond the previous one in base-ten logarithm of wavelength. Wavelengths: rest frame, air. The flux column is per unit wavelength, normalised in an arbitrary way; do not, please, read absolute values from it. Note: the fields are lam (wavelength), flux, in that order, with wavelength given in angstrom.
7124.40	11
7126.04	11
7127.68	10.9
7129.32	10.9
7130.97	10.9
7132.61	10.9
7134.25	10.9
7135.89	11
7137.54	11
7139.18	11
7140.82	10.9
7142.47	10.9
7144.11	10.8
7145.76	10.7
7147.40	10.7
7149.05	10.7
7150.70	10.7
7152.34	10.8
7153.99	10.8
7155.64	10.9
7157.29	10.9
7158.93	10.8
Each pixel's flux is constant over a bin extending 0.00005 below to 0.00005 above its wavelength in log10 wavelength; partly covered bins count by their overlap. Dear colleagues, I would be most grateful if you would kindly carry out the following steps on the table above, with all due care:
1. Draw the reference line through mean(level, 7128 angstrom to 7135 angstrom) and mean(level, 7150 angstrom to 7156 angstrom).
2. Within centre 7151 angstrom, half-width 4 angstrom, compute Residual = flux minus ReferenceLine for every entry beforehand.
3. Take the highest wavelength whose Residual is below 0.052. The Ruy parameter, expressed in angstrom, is 7153.99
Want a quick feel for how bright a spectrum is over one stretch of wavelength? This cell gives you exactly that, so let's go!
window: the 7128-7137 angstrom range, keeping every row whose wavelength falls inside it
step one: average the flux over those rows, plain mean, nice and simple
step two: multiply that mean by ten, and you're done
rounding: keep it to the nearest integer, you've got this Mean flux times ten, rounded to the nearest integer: 109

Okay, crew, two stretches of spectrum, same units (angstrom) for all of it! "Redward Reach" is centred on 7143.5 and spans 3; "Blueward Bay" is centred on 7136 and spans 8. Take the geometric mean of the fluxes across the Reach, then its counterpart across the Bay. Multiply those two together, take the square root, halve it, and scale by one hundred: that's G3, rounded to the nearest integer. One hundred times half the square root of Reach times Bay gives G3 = 545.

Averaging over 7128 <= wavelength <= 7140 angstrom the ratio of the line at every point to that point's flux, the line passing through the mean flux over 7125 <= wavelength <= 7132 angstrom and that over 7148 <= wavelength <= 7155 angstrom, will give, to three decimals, 0.994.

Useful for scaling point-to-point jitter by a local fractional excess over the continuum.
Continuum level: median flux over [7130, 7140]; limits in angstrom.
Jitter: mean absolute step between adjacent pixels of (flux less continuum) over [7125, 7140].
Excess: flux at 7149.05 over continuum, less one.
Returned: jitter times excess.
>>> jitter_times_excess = -0.0006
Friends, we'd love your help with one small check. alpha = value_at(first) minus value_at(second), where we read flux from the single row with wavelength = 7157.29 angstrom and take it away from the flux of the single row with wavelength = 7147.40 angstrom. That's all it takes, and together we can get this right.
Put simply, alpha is -0.20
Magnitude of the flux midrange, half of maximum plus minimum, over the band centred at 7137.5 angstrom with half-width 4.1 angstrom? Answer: -2.60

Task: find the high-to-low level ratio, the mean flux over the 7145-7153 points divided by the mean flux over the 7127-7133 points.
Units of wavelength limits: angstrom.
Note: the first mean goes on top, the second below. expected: 0.98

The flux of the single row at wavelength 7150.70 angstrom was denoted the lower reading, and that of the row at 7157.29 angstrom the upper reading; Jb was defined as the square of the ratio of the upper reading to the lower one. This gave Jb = 1.04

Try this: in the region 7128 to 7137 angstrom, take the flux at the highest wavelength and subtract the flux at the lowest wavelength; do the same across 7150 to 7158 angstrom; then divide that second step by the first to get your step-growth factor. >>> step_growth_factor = 2.0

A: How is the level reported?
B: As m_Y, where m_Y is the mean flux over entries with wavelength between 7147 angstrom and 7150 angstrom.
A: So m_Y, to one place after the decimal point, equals 10.7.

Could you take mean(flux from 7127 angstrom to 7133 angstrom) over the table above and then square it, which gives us 119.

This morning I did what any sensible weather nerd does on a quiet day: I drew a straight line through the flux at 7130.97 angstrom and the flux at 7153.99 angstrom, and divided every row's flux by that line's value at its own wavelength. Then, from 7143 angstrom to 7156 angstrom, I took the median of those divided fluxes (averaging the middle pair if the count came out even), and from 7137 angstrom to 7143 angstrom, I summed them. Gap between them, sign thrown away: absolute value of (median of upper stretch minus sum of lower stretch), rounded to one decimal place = 3.0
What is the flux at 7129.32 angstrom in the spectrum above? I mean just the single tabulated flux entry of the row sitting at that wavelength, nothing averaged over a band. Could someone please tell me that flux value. 10.9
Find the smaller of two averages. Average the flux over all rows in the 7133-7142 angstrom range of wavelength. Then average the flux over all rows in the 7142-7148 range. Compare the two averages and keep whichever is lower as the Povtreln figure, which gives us 10.78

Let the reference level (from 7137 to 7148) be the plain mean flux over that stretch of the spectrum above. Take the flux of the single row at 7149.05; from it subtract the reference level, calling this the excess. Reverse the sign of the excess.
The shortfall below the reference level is 0.16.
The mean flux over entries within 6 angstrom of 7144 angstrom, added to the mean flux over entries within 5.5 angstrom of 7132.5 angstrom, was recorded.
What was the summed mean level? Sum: 21.74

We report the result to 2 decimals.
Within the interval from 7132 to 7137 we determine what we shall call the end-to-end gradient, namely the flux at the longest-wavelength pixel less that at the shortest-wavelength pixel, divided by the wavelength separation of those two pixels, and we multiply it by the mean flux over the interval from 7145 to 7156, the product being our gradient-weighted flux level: 0.33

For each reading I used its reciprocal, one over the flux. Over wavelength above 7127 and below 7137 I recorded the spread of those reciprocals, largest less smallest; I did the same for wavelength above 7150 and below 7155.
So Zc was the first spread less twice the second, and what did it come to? -0.0009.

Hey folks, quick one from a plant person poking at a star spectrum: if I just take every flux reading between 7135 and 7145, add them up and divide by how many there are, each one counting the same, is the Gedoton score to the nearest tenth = 10.9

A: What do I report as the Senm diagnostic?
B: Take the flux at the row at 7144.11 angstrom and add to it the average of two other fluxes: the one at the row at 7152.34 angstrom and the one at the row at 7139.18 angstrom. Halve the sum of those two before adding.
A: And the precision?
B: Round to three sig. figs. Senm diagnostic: 21.7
